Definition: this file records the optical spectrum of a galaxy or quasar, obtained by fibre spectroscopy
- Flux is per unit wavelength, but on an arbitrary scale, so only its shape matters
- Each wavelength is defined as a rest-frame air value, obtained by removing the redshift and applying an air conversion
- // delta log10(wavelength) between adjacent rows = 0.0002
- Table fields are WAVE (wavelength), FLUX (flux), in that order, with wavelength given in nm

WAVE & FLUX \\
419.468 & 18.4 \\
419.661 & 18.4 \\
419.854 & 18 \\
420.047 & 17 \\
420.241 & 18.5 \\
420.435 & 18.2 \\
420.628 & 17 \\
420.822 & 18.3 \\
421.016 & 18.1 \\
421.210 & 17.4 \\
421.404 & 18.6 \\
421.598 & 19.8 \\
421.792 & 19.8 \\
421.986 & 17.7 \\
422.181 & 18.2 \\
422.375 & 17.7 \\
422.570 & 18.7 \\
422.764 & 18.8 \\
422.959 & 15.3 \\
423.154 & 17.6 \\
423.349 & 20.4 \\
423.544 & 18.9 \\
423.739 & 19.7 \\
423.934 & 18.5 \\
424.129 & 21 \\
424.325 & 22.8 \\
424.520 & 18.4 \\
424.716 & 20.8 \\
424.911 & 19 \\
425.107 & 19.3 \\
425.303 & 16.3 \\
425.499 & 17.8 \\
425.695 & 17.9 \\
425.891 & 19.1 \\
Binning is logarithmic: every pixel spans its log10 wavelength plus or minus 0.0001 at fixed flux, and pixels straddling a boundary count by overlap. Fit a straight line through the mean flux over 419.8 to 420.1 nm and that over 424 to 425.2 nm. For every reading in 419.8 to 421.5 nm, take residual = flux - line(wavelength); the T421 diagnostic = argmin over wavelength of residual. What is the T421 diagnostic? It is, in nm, 420.628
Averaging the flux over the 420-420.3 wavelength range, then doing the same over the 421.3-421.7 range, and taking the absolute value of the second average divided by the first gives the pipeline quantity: 1.08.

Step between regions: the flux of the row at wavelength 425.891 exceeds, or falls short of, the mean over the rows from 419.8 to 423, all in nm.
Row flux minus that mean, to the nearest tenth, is 1.0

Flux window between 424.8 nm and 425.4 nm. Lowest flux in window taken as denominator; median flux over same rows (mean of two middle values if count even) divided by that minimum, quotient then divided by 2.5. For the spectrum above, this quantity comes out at 0.466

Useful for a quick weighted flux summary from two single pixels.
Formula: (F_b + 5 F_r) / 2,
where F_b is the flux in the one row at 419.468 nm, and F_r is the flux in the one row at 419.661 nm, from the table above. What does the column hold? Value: 55.2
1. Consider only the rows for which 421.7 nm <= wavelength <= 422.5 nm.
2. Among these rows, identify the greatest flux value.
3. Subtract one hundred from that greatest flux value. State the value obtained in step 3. -80.2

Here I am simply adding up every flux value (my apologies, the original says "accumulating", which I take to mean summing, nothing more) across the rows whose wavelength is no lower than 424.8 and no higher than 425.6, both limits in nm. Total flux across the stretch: 72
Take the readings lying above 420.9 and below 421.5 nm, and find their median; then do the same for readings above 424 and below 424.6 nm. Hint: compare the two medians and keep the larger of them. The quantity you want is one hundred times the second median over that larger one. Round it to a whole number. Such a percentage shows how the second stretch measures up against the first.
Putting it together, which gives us 100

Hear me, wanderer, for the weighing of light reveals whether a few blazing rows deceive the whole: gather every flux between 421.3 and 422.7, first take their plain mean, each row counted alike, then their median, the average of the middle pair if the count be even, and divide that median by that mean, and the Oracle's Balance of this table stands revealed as 1.00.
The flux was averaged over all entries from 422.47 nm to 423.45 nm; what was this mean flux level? 18.2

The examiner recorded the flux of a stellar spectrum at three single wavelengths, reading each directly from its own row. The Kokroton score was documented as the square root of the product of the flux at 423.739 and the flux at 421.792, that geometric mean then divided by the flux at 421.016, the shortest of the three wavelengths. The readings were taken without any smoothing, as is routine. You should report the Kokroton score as 1.09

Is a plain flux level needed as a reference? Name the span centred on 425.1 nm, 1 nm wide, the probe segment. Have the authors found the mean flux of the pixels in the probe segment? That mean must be 18.6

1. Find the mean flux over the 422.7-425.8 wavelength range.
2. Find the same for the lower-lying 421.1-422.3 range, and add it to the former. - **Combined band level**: 37.5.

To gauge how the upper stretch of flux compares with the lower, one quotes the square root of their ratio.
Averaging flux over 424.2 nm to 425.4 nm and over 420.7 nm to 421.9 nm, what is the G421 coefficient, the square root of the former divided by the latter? 1.02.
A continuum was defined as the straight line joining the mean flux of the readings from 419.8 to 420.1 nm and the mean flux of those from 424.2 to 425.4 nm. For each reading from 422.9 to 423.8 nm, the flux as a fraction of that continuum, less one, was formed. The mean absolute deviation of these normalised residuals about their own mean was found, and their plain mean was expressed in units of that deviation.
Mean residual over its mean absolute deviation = -0.3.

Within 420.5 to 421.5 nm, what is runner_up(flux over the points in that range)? 18.3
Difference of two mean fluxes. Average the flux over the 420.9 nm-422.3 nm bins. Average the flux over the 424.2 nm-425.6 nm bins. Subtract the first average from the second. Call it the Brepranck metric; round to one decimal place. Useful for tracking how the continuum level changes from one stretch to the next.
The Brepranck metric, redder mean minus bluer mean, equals 0.7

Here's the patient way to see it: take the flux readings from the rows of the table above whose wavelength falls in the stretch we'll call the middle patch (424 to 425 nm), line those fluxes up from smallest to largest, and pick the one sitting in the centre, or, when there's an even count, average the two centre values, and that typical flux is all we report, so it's 20.8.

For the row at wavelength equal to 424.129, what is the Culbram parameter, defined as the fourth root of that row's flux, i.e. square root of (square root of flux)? 2.14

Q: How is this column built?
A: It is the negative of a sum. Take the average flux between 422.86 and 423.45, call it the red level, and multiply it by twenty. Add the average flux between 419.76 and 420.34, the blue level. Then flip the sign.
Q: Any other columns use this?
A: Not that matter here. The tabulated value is -373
